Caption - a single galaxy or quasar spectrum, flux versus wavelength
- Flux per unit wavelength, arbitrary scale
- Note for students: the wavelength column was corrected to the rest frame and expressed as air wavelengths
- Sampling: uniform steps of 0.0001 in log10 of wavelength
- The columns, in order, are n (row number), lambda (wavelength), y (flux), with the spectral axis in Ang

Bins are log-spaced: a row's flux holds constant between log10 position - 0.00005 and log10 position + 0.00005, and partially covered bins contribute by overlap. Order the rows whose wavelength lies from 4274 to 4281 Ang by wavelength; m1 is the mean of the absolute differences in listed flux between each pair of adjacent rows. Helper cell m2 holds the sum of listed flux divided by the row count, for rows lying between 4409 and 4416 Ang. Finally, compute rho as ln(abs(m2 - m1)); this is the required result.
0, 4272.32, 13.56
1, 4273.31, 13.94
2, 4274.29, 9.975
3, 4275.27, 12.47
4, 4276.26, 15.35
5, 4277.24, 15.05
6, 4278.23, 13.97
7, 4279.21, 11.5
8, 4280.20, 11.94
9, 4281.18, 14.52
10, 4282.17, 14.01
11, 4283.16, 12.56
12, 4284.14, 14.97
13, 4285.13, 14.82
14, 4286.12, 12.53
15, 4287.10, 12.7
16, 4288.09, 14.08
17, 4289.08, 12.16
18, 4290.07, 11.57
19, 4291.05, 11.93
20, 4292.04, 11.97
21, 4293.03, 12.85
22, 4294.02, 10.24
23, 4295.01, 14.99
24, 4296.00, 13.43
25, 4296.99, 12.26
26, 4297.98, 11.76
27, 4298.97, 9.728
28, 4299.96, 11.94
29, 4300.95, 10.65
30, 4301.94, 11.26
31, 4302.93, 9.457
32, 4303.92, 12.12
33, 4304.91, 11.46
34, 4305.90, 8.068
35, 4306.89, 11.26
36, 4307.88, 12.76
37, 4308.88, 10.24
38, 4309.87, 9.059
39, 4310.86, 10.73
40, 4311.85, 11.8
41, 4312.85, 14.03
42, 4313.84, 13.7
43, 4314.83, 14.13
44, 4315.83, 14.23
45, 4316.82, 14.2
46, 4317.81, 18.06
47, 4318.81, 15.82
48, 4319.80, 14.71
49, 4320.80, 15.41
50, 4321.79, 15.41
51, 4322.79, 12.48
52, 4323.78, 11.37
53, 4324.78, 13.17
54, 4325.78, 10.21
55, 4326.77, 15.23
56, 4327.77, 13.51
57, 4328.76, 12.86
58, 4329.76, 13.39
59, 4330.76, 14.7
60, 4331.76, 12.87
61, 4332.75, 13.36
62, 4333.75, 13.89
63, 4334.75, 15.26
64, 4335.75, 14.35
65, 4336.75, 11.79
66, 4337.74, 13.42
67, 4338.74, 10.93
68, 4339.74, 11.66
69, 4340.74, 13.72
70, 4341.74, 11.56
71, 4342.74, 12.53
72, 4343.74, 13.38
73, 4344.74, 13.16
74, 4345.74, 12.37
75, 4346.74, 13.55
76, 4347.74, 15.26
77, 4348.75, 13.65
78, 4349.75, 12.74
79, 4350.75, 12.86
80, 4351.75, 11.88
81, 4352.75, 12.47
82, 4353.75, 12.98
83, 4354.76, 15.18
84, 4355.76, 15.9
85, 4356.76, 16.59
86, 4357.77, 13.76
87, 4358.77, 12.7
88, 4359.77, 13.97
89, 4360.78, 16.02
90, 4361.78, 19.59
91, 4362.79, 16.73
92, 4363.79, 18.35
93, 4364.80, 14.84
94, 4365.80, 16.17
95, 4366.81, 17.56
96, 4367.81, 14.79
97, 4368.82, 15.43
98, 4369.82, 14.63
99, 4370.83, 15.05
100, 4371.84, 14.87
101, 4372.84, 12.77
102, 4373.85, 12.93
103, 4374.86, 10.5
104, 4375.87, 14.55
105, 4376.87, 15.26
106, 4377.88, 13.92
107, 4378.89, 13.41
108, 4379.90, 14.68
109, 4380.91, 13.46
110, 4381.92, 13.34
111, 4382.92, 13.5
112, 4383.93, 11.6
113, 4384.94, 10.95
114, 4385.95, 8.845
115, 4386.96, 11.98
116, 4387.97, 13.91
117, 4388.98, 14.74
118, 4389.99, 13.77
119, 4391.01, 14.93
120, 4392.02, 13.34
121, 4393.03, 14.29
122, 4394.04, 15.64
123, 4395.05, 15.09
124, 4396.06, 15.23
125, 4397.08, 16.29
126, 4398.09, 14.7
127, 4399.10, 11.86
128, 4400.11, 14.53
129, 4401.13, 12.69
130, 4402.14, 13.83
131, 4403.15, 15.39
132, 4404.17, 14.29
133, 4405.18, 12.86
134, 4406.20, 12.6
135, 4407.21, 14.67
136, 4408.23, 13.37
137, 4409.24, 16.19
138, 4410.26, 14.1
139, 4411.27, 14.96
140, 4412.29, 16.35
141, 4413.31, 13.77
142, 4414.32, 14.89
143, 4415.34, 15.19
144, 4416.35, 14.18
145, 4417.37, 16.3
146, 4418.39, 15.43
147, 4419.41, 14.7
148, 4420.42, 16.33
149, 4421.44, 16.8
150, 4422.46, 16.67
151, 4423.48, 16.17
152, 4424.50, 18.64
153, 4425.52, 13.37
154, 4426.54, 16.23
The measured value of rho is 2.60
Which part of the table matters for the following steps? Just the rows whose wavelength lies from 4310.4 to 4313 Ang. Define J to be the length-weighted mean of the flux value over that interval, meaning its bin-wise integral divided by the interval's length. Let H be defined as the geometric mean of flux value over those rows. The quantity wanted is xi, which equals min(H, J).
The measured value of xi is 12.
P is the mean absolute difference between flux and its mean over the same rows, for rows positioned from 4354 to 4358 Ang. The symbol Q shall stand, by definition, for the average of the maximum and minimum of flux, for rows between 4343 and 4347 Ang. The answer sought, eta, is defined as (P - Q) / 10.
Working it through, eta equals -1.21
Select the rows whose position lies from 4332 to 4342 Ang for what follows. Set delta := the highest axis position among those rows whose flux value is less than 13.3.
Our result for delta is 4341.74 Ang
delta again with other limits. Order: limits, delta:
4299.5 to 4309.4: 4308.88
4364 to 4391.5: 4386.96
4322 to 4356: 4353.75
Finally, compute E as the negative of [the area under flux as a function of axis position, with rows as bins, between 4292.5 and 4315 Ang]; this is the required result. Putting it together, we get -261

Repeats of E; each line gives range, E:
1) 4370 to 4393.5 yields -314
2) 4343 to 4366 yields -333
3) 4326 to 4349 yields -305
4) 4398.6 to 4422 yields -341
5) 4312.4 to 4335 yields -316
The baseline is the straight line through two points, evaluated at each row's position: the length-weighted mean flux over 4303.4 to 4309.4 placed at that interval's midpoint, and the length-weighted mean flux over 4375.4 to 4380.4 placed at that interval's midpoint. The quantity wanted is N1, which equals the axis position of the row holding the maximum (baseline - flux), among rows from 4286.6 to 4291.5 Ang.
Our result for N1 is 4290.07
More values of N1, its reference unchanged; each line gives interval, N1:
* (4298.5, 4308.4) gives 4305.90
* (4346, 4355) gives 4351.75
